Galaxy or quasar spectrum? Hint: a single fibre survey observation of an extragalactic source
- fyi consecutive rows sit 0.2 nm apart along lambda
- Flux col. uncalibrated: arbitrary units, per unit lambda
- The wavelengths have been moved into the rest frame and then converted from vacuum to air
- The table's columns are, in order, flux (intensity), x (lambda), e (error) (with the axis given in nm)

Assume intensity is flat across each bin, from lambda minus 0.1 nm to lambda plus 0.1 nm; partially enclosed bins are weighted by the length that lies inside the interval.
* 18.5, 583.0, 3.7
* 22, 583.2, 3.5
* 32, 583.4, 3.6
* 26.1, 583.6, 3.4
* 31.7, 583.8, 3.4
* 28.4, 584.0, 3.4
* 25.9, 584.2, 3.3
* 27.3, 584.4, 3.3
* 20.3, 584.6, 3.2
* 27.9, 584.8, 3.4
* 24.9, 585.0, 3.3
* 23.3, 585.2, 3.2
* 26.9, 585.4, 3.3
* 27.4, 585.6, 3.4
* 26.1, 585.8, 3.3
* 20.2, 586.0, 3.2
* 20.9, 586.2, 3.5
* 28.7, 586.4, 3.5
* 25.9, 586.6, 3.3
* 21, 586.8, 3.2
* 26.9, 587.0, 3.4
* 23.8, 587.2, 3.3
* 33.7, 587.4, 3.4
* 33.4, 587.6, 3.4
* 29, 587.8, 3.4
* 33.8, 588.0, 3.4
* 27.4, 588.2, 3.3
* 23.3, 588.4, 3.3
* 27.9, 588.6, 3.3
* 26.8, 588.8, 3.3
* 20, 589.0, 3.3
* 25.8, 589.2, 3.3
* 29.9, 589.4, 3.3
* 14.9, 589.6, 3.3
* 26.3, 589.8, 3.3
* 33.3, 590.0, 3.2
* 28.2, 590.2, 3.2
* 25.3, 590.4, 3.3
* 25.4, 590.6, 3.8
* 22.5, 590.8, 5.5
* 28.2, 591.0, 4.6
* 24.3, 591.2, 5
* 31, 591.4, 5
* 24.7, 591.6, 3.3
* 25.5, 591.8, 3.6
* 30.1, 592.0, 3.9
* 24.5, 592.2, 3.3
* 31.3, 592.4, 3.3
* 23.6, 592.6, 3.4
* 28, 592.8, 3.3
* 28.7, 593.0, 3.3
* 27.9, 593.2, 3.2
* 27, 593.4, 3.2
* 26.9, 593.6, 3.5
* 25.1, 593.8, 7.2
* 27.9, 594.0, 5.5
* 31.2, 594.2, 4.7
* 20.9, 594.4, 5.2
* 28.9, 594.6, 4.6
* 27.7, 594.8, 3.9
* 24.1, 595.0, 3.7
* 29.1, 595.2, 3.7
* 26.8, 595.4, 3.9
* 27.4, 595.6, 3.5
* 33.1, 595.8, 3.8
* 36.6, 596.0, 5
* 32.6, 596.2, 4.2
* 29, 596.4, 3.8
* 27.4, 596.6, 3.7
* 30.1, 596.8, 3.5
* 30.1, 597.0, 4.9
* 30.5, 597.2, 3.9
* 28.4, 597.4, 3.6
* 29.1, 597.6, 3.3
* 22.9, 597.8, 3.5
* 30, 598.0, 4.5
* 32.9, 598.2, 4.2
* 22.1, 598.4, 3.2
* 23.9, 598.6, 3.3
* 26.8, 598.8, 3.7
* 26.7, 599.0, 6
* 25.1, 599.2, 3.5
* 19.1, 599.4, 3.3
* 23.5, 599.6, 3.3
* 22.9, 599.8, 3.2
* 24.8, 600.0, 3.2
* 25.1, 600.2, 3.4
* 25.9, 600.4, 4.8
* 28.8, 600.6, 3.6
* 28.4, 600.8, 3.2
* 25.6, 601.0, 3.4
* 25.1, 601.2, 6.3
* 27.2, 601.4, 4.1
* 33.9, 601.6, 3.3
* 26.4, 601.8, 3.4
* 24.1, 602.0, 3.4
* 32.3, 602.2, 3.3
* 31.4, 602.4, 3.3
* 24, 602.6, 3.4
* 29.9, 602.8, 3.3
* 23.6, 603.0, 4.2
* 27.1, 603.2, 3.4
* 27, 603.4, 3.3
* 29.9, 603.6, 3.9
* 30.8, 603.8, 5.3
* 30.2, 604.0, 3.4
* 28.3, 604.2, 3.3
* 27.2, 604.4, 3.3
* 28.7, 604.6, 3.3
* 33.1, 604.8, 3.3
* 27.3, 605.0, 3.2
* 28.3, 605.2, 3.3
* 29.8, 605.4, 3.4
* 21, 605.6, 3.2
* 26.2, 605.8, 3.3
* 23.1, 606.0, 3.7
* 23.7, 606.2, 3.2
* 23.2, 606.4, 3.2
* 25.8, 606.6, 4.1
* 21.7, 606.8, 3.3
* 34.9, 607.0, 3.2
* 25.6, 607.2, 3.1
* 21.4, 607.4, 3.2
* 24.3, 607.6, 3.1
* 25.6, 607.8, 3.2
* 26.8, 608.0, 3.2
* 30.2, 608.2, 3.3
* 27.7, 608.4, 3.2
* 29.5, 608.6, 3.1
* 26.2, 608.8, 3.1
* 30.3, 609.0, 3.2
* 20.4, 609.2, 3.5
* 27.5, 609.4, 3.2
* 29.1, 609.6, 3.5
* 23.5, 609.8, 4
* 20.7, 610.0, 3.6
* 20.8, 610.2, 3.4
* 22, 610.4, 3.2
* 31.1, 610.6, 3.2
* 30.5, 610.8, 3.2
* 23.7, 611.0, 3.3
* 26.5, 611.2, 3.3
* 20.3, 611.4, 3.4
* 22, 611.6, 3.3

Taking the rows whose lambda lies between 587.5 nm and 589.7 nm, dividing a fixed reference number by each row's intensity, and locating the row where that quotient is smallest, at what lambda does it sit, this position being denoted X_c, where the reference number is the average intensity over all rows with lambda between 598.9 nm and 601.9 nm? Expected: 588.0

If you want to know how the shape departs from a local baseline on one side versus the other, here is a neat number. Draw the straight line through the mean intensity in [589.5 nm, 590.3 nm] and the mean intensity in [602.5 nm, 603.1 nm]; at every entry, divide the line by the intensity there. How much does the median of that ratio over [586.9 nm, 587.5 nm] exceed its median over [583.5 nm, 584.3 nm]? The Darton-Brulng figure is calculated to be 0.01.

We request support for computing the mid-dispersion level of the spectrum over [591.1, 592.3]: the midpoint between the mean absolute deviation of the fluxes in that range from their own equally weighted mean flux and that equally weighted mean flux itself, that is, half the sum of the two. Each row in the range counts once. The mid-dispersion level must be 14.63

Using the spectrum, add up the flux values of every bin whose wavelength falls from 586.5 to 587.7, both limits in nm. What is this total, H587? 165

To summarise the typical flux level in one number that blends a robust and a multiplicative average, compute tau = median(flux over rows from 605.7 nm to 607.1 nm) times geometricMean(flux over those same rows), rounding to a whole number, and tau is 598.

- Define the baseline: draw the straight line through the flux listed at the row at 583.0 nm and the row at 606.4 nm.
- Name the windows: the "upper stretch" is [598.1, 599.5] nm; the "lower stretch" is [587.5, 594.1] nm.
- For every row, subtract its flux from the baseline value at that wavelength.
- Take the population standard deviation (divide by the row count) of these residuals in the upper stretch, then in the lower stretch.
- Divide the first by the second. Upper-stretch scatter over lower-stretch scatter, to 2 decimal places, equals 1.07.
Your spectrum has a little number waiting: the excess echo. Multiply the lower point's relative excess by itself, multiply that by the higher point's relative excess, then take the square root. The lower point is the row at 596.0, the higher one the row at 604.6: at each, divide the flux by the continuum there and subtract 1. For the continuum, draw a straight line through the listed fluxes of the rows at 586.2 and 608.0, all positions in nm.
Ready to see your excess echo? 0.18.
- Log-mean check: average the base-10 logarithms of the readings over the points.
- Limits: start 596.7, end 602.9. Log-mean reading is 1.43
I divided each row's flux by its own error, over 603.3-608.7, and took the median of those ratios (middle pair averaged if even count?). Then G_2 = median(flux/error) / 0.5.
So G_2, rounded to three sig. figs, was 16.5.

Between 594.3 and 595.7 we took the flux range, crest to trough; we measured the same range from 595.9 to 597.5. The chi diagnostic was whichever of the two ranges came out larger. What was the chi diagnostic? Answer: 9.2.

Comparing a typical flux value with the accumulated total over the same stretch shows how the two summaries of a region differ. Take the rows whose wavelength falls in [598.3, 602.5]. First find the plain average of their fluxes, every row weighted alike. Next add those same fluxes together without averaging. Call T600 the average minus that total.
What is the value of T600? -523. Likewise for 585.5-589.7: -521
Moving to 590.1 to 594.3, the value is -540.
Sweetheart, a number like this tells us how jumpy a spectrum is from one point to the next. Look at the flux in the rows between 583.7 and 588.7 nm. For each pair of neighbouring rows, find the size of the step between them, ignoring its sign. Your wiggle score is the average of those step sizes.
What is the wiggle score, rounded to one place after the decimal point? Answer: 4.1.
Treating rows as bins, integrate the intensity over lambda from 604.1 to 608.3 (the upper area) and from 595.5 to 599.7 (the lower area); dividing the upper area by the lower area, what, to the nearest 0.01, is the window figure 0.95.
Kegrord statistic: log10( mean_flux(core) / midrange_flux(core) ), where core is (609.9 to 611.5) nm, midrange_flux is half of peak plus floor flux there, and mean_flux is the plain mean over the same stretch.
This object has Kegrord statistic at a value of -0.022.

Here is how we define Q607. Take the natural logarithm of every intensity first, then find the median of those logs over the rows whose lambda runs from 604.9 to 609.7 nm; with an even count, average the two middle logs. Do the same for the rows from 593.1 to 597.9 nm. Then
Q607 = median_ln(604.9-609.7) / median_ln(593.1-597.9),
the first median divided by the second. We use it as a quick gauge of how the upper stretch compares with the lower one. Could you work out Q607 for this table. 0.98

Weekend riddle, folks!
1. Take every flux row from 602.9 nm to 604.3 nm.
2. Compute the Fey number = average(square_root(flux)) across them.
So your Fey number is 5.30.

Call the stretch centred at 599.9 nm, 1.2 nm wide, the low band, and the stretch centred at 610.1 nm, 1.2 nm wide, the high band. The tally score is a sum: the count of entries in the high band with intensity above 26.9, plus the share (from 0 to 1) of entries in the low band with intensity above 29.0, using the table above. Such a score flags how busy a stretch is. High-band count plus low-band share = 2.0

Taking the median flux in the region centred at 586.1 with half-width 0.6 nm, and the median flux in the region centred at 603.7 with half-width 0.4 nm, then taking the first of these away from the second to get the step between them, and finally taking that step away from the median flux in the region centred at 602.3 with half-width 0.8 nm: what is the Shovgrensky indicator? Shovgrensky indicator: 24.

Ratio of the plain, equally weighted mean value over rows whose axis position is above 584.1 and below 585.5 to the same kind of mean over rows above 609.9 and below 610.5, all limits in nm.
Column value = 1.19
